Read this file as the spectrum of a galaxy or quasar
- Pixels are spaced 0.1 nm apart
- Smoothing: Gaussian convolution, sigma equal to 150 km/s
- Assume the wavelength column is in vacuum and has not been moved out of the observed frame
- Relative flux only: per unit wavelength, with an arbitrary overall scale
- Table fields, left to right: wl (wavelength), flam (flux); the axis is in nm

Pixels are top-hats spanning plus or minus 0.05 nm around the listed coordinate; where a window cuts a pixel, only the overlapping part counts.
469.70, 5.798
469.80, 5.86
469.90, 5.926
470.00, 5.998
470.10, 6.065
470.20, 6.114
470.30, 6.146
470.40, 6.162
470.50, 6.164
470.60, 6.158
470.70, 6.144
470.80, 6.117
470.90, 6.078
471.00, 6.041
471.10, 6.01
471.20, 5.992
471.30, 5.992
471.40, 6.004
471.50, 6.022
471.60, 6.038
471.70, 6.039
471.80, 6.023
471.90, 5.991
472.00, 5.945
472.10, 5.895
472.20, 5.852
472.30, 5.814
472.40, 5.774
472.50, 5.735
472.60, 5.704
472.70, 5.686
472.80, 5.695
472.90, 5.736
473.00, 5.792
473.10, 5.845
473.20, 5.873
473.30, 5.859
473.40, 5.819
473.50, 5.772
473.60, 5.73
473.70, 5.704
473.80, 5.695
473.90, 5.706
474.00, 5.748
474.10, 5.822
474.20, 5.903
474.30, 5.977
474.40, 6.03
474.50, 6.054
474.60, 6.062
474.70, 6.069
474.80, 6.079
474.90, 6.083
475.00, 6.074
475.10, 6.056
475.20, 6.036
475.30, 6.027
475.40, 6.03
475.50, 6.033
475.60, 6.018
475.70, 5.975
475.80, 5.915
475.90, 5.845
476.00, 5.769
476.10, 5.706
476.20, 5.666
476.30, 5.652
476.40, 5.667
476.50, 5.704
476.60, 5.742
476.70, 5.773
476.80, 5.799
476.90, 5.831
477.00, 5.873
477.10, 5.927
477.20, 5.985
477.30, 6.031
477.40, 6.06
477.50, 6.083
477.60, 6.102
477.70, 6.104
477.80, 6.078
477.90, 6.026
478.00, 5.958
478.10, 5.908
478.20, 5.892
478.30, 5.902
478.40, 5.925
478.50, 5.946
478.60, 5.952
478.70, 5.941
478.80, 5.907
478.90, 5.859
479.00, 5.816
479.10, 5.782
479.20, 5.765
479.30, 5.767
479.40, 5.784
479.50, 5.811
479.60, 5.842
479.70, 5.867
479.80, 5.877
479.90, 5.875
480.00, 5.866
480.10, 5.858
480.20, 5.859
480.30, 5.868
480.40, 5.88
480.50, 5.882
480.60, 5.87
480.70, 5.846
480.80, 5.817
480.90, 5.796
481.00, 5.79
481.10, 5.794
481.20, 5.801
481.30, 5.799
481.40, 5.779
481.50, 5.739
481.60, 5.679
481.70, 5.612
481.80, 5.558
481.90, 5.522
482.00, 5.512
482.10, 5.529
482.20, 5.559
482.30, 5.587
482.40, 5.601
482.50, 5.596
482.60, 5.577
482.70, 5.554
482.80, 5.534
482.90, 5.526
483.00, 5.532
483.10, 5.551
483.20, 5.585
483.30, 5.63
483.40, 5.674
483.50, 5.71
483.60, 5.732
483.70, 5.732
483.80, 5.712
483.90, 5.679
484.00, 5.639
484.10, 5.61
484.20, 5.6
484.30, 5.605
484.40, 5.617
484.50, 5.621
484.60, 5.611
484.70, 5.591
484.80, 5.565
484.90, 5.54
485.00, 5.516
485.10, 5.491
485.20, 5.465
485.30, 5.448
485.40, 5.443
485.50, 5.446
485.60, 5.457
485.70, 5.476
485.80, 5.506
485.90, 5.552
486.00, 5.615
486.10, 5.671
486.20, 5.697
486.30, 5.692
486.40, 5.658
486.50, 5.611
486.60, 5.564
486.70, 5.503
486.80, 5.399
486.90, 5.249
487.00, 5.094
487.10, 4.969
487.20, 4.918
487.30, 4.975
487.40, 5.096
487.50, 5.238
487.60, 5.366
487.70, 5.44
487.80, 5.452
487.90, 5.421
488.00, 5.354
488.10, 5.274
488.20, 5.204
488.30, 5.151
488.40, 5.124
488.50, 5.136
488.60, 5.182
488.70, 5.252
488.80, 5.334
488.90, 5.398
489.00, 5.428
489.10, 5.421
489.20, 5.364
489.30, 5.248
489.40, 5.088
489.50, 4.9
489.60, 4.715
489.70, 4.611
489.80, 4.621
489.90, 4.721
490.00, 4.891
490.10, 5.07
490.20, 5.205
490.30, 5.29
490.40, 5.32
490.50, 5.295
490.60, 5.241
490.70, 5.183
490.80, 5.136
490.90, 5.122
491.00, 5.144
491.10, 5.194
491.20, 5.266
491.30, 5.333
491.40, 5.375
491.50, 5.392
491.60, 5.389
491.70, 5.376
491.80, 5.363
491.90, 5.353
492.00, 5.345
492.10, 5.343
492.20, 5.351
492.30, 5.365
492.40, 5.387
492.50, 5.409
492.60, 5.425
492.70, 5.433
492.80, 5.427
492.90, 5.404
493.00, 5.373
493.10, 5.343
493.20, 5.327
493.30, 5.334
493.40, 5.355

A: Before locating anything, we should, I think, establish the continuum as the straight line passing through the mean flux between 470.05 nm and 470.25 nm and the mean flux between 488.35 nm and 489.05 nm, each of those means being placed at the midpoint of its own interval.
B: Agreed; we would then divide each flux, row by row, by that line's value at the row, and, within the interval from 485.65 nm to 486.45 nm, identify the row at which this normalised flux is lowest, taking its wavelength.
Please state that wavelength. 485.70 nm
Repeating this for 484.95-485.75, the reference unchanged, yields 485.40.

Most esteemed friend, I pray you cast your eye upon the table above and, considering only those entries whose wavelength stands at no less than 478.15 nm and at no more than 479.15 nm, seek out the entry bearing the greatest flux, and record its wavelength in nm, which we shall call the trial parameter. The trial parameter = 478.60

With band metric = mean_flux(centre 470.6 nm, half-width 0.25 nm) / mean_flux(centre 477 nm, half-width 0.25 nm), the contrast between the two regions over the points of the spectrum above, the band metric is 1.05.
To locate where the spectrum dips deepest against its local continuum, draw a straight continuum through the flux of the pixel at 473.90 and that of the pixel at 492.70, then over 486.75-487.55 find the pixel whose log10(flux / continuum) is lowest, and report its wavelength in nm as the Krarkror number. 487.20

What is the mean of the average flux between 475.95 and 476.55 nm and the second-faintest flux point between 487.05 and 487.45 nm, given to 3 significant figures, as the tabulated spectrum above 5.33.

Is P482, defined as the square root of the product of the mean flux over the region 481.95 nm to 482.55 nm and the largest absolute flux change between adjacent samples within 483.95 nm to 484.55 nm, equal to 0.40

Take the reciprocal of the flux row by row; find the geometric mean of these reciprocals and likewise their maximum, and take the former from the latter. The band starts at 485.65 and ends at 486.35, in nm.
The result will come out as 0.0041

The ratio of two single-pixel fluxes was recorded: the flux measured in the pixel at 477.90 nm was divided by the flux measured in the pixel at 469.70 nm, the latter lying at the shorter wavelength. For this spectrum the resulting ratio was 1.04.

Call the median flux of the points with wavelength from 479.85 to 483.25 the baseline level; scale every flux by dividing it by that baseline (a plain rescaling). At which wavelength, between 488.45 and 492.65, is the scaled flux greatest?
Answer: 489.00 nm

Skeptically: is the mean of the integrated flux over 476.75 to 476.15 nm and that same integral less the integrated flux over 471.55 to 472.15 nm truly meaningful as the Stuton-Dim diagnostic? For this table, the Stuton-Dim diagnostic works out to 1.62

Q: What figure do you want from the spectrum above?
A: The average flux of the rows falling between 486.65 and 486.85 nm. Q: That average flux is 5.45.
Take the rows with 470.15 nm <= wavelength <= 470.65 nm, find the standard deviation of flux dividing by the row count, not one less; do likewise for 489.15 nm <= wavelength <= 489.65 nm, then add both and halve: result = 0.13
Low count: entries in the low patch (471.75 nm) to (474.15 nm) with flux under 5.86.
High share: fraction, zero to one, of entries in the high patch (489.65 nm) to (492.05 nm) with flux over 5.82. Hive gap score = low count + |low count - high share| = 38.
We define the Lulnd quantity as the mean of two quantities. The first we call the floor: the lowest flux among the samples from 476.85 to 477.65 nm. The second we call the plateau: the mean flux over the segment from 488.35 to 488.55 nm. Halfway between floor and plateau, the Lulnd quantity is 5.48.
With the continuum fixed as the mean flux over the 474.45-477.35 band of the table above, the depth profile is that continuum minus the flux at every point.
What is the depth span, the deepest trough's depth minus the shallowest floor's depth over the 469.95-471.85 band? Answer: 0.17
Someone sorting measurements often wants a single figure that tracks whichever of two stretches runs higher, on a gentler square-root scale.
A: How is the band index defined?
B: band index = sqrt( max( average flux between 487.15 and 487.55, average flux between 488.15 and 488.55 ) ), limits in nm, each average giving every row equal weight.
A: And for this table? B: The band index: 2.27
